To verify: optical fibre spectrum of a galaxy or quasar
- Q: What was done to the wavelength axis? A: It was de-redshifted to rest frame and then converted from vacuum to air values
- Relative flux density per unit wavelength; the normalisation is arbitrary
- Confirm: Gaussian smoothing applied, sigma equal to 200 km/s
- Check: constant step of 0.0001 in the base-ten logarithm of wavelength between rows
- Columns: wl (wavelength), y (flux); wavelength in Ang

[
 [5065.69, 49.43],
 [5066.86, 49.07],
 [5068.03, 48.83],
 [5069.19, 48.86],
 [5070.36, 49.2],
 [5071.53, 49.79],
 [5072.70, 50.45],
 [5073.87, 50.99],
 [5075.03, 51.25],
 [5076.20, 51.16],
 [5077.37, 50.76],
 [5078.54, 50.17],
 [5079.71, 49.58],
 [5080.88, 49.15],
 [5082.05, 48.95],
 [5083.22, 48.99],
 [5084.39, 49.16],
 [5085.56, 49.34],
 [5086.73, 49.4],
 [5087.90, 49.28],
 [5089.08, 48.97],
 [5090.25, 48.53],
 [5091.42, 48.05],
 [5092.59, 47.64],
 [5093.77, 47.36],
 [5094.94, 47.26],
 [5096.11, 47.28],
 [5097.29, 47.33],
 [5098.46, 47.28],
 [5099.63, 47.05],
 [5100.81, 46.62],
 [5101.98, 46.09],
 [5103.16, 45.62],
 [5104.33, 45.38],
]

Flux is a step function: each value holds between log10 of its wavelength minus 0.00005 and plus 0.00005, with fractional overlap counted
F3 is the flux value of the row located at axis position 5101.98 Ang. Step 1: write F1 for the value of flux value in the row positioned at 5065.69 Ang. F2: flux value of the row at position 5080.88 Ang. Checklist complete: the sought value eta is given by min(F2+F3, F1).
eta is 49.4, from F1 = 49.43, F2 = 49.15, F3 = 46.09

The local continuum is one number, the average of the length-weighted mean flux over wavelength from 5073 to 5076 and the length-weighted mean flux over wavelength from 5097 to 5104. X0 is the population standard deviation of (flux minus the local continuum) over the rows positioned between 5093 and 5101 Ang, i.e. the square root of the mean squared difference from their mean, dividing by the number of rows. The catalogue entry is 0.2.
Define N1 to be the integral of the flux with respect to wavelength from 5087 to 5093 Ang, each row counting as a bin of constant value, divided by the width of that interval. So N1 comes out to 48.6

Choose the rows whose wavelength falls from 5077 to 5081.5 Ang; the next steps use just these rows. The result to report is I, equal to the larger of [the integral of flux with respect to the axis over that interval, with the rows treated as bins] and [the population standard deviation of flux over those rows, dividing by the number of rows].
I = 224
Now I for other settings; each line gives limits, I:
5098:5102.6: 215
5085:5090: 246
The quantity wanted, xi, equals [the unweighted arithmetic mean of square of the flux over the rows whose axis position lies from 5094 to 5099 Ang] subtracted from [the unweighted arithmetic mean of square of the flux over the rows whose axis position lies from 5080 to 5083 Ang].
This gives 170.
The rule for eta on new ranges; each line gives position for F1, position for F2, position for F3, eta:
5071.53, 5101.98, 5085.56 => 49.8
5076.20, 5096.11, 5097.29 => 51.2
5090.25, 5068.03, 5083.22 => 48.5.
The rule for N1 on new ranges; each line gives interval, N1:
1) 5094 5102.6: 47.0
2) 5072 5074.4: 50.6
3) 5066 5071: 49.0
